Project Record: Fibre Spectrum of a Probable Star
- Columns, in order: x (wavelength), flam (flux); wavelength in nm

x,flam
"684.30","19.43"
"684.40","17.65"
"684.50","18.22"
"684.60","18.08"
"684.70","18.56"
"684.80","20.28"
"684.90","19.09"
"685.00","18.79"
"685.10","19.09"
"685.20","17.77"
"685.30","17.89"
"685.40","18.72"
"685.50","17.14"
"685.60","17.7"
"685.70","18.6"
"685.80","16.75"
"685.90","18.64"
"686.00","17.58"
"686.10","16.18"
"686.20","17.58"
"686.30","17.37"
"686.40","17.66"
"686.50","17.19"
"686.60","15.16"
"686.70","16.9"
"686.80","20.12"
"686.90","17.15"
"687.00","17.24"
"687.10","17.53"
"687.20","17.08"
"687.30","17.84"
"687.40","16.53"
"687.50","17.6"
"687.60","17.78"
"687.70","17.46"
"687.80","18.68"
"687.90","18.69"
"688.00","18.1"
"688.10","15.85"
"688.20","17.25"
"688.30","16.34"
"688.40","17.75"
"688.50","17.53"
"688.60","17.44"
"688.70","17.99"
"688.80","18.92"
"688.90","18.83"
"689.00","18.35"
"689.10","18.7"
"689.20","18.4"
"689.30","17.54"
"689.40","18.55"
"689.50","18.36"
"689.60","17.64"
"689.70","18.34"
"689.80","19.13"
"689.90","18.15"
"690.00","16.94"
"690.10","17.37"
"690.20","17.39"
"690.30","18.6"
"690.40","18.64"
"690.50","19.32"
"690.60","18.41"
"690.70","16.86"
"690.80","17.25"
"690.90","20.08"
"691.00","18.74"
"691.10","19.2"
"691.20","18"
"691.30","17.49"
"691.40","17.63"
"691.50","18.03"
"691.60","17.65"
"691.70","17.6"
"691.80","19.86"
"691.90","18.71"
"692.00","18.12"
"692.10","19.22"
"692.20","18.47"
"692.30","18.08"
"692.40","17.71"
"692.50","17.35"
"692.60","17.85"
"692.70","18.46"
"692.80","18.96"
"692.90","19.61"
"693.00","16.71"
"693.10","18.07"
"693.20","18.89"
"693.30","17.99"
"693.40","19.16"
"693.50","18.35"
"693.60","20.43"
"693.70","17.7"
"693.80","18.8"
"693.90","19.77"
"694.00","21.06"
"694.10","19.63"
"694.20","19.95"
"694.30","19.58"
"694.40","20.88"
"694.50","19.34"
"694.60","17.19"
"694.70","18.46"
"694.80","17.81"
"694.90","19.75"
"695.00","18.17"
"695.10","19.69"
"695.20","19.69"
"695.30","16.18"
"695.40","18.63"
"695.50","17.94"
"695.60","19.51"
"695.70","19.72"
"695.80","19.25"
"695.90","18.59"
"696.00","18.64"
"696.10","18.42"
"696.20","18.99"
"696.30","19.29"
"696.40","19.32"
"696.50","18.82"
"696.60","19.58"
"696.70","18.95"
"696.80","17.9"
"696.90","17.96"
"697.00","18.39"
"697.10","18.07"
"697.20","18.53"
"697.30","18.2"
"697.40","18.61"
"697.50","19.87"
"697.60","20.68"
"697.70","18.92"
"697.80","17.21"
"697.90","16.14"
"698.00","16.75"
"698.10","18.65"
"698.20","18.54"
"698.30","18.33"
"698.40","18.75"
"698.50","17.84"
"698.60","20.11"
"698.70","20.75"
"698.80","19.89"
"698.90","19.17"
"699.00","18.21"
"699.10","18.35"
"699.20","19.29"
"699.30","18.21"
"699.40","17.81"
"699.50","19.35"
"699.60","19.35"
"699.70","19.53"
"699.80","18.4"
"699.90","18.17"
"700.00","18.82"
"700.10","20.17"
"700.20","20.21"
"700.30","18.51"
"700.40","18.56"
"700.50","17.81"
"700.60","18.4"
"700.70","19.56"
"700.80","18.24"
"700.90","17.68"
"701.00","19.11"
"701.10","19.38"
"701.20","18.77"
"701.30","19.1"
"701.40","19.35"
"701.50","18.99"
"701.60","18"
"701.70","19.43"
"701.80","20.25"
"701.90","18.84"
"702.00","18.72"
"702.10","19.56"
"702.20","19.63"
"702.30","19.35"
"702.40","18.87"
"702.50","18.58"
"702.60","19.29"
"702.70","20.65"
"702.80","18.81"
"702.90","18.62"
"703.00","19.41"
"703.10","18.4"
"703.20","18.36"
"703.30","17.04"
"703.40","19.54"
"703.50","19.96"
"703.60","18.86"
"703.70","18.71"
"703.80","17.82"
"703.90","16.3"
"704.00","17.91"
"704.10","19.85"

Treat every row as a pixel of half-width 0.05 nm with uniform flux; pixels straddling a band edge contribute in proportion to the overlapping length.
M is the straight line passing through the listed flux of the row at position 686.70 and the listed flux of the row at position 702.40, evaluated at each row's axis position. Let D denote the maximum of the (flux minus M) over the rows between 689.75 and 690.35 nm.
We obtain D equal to 1.8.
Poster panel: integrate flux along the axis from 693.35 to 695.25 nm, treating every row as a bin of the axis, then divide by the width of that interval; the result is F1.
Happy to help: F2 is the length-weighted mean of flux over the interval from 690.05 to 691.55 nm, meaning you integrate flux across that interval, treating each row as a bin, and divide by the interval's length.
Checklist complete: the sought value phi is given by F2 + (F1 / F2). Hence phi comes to 19.3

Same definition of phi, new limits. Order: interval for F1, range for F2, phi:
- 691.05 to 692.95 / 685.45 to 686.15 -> 18.6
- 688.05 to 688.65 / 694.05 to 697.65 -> 19.8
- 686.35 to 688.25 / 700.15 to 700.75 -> 19.8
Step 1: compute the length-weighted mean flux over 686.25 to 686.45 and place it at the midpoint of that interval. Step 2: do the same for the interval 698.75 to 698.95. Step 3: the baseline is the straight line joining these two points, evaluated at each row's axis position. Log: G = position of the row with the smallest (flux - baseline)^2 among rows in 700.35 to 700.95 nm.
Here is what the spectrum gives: 700.70 nm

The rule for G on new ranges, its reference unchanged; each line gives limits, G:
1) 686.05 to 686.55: 686.20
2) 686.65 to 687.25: 687.10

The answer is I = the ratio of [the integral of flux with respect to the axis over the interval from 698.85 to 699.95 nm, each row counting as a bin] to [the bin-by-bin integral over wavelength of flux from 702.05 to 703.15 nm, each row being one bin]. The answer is 0.97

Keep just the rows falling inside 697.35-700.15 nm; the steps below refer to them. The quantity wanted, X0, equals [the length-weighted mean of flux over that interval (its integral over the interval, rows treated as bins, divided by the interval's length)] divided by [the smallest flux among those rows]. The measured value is 1.16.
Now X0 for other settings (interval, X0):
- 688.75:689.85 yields 1.05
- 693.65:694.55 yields 1.11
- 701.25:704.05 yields 1.16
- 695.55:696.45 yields 1.04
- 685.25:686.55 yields 1.09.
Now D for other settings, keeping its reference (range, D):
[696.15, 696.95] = 1.4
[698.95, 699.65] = 0.8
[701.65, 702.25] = 1.5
